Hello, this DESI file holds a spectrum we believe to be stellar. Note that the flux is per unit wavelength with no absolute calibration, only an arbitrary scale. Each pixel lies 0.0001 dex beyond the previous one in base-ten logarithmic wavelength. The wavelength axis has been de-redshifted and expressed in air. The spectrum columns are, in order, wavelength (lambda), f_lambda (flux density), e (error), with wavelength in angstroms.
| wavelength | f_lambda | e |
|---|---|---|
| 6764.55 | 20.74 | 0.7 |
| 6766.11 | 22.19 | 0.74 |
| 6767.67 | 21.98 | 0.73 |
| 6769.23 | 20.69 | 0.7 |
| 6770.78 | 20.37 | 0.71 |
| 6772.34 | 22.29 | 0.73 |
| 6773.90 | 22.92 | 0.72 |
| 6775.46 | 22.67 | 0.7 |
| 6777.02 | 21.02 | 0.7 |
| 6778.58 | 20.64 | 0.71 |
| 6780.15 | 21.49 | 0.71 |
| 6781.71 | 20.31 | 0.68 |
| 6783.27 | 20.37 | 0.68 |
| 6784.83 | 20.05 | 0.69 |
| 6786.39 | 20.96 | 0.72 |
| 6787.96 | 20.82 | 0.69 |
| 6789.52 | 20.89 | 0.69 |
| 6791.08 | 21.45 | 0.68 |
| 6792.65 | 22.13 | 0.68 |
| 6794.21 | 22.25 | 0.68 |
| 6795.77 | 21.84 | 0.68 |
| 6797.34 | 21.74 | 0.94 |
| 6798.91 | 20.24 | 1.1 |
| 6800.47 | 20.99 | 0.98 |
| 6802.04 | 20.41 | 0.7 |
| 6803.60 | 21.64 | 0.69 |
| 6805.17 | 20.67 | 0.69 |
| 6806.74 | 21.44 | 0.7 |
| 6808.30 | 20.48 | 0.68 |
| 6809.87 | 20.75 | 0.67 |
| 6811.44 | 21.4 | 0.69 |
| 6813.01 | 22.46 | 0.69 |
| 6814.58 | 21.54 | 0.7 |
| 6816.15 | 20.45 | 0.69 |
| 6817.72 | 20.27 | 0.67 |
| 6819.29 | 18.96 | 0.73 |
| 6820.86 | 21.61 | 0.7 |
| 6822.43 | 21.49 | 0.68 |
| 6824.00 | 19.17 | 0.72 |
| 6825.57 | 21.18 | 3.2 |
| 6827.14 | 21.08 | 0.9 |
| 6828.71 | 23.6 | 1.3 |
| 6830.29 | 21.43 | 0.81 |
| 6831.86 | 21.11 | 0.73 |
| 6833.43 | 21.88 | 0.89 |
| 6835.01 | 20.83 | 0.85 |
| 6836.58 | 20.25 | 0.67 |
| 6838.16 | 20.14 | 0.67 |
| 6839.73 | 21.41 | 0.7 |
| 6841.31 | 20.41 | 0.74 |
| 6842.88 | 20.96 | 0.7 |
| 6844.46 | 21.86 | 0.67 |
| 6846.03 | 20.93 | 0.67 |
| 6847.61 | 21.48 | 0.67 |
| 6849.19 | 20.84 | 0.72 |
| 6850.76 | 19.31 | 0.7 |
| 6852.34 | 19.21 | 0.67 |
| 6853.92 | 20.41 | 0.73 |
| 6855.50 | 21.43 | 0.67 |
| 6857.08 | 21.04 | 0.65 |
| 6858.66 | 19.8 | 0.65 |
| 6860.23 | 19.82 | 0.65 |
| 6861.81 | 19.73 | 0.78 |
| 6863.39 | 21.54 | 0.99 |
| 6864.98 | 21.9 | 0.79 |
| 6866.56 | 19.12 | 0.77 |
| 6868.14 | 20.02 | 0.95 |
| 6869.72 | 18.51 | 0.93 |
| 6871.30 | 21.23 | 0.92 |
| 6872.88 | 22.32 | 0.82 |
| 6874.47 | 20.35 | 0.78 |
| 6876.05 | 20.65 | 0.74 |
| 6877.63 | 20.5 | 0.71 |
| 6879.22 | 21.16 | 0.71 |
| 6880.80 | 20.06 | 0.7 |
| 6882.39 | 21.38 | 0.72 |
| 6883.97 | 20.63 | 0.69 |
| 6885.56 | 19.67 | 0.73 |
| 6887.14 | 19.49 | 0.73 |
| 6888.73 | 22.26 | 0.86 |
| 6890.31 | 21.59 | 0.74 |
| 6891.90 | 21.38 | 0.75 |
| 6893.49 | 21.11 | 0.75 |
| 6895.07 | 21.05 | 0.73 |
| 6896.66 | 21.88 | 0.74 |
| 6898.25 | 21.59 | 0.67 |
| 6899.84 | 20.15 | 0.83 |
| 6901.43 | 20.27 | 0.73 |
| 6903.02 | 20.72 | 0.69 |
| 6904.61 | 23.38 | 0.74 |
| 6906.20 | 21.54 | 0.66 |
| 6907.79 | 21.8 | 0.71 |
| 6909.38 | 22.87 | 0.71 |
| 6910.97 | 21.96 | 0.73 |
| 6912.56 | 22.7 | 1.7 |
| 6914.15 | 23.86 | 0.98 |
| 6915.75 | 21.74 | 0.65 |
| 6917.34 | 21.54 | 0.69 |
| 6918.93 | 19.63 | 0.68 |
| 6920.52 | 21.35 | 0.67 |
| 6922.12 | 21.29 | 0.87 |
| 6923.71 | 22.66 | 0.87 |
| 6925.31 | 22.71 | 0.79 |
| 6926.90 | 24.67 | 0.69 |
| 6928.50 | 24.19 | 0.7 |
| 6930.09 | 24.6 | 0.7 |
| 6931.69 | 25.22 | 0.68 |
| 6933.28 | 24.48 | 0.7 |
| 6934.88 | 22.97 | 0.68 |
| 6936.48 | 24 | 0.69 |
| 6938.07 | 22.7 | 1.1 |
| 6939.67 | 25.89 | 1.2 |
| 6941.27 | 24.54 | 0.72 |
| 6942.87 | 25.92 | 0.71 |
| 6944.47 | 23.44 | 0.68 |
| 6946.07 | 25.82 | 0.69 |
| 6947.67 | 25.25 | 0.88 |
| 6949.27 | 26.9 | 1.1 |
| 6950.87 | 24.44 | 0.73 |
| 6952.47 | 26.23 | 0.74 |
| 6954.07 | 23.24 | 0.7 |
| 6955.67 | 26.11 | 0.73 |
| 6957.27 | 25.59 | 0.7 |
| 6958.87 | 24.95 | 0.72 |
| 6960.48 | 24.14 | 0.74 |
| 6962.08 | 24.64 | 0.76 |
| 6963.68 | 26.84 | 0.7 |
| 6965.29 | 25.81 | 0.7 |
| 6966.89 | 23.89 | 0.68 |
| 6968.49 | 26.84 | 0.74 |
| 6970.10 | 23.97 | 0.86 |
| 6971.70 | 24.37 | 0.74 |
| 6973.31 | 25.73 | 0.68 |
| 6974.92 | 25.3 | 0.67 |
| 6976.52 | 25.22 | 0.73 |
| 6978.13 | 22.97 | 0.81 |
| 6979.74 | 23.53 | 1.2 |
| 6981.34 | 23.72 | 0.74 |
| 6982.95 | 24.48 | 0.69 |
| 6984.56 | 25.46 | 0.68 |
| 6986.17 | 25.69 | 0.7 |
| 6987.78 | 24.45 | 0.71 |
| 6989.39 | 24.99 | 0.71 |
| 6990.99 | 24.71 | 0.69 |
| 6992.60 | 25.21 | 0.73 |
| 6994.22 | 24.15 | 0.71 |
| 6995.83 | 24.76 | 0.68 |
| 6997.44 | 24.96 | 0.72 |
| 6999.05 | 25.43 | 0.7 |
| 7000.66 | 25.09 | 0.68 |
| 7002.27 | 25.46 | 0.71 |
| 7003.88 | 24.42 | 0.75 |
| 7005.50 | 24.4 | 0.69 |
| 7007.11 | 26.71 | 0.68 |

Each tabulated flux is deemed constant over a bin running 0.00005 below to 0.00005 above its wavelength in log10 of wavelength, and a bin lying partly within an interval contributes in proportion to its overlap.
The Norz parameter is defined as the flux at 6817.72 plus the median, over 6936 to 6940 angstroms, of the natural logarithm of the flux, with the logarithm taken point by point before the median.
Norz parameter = 23.4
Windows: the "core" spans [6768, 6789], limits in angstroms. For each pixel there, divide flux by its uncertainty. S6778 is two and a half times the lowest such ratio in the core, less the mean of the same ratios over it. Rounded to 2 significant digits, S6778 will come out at 42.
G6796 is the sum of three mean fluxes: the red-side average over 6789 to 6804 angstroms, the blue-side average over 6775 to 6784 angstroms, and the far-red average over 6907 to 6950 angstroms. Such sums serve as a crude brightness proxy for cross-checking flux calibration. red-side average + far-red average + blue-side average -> 65.9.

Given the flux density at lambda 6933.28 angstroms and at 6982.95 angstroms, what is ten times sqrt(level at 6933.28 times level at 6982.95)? 245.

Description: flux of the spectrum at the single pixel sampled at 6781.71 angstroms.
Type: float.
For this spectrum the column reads 20.31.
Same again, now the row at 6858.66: 19.8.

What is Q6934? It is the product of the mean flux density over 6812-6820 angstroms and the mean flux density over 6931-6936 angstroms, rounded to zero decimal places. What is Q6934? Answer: 502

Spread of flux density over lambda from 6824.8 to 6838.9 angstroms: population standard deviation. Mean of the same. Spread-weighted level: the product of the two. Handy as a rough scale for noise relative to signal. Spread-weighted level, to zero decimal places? 21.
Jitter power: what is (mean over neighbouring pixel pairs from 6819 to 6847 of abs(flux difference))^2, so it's 1.30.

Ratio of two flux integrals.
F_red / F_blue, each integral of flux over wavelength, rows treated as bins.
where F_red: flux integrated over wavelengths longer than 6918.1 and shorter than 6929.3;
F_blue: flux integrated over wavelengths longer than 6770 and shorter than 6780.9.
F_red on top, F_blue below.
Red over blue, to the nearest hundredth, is 1.06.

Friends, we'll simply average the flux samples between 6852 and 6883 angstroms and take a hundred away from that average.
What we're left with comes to -79.5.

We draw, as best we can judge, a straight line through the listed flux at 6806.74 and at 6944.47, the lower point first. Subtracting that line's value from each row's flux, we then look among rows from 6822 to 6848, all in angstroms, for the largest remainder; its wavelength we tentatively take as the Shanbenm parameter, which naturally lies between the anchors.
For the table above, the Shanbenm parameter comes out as 6828.71 angstroms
